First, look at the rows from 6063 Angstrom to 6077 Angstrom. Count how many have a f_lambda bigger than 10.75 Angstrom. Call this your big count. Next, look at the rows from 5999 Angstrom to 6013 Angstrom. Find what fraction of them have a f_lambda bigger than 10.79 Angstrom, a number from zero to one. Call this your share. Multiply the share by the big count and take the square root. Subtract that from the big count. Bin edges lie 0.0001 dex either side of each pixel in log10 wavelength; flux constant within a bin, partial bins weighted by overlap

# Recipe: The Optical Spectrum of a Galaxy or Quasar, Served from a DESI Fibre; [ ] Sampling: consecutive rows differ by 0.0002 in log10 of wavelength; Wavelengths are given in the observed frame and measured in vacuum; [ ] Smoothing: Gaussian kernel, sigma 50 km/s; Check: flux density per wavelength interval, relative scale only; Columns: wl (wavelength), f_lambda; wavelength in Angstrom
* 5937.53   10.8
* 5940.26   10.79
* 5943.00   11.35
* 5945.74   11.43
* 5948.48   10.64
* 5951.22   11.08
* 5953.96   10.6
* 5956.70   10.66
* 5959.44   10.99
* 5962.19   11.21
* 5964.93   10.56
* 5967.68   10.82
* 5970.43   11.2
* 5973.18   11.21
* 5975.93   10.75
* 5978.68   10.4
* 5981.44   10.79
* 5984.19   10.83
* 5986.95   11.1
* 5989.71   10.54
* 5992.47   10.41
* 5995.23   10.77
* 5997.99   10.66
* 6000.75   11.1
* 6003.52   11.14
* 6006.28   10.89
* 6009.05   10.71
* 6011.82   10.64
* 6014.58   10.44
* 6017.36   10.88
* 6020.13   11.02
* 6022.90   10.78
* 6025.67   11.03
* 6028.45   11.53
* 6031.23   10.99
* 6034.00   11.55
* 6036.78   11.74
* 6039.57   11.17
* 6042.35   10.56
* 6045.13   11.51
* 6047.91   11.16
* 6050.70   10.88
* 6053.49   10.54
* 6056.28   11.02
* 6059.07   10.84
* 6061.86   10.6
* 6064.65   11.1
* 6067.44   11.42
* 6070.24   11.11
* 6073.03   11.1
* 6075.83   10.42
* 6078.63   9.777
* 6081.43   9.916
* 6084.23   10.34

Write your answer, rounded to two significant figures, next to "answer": 2.5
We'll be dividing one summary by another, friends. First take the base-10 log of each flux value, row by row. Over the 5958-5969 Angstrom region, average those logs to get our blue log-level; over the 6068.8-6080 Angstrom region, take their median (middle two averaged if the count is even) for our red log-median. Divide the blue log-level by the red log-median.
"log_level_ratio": 1.01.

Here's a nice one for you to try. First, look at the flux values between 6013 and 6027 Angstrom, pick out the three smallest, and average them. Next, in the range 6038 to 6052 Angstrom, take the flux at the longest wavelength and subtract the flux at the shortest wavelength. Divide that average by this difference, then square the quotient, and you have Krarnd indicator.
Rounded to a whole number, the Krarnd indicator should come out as 1361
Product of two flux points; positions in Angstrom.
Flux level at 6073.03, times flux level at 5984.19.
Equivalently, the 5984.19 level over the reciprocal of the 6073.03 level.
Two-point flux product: 120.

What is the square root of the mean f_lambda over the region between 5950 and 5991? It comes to 3.294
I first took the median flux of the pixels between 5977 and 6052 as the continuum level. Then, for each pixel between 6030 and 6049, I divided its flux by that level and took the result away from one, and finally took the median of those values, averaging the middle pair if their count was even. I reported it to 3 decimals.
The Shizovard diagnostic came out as -0.027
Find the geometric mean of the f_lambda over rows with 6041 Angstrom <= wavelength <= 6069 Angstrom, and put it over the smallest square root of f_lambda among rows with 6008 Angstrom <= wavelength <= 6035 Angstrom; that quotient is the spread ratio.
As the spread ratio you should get 3.39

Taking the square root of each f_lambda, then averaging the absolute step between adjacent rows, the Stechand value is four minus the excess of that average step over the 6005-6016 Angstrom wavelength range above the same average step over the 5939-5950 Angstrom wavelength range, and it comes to 4.05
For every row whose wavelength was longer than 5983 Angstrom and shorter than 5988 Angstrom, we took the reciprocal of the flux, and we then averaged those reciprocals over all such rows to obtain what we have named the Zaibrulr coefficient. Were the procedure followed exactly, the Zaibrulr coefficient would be 0.0912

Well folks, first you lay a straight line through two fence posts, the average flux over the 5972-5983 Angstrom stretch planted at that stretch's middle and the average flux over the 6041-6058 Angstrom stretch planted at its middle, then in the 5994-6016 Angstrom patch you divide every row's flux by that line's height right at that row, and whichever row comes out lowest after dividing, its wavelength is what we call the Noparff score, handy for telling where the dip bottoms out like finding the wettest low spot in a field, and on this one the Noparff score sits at 6014.58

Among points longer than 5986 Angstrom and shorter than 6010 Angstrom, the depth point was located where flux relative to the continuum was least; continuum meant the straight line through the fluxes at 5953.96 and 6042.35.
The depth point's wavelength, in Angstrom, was 5992.47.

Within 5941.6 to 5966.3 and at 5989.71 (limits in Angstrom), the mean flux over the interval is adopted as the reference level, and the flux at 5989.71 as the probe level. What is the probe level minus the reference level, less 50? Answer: -50.4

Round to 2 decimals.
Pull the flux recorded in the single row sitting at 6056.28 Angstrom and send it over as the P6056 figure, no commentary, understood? 11.02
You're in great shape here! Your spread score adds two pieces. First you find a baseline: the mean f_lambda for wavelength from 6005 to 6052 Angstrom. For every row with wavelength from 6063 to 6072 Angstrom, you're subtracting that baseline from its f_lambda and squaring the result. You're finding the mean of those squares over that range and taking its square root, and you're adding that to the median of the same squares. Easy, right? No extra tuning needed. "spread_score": 0.24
